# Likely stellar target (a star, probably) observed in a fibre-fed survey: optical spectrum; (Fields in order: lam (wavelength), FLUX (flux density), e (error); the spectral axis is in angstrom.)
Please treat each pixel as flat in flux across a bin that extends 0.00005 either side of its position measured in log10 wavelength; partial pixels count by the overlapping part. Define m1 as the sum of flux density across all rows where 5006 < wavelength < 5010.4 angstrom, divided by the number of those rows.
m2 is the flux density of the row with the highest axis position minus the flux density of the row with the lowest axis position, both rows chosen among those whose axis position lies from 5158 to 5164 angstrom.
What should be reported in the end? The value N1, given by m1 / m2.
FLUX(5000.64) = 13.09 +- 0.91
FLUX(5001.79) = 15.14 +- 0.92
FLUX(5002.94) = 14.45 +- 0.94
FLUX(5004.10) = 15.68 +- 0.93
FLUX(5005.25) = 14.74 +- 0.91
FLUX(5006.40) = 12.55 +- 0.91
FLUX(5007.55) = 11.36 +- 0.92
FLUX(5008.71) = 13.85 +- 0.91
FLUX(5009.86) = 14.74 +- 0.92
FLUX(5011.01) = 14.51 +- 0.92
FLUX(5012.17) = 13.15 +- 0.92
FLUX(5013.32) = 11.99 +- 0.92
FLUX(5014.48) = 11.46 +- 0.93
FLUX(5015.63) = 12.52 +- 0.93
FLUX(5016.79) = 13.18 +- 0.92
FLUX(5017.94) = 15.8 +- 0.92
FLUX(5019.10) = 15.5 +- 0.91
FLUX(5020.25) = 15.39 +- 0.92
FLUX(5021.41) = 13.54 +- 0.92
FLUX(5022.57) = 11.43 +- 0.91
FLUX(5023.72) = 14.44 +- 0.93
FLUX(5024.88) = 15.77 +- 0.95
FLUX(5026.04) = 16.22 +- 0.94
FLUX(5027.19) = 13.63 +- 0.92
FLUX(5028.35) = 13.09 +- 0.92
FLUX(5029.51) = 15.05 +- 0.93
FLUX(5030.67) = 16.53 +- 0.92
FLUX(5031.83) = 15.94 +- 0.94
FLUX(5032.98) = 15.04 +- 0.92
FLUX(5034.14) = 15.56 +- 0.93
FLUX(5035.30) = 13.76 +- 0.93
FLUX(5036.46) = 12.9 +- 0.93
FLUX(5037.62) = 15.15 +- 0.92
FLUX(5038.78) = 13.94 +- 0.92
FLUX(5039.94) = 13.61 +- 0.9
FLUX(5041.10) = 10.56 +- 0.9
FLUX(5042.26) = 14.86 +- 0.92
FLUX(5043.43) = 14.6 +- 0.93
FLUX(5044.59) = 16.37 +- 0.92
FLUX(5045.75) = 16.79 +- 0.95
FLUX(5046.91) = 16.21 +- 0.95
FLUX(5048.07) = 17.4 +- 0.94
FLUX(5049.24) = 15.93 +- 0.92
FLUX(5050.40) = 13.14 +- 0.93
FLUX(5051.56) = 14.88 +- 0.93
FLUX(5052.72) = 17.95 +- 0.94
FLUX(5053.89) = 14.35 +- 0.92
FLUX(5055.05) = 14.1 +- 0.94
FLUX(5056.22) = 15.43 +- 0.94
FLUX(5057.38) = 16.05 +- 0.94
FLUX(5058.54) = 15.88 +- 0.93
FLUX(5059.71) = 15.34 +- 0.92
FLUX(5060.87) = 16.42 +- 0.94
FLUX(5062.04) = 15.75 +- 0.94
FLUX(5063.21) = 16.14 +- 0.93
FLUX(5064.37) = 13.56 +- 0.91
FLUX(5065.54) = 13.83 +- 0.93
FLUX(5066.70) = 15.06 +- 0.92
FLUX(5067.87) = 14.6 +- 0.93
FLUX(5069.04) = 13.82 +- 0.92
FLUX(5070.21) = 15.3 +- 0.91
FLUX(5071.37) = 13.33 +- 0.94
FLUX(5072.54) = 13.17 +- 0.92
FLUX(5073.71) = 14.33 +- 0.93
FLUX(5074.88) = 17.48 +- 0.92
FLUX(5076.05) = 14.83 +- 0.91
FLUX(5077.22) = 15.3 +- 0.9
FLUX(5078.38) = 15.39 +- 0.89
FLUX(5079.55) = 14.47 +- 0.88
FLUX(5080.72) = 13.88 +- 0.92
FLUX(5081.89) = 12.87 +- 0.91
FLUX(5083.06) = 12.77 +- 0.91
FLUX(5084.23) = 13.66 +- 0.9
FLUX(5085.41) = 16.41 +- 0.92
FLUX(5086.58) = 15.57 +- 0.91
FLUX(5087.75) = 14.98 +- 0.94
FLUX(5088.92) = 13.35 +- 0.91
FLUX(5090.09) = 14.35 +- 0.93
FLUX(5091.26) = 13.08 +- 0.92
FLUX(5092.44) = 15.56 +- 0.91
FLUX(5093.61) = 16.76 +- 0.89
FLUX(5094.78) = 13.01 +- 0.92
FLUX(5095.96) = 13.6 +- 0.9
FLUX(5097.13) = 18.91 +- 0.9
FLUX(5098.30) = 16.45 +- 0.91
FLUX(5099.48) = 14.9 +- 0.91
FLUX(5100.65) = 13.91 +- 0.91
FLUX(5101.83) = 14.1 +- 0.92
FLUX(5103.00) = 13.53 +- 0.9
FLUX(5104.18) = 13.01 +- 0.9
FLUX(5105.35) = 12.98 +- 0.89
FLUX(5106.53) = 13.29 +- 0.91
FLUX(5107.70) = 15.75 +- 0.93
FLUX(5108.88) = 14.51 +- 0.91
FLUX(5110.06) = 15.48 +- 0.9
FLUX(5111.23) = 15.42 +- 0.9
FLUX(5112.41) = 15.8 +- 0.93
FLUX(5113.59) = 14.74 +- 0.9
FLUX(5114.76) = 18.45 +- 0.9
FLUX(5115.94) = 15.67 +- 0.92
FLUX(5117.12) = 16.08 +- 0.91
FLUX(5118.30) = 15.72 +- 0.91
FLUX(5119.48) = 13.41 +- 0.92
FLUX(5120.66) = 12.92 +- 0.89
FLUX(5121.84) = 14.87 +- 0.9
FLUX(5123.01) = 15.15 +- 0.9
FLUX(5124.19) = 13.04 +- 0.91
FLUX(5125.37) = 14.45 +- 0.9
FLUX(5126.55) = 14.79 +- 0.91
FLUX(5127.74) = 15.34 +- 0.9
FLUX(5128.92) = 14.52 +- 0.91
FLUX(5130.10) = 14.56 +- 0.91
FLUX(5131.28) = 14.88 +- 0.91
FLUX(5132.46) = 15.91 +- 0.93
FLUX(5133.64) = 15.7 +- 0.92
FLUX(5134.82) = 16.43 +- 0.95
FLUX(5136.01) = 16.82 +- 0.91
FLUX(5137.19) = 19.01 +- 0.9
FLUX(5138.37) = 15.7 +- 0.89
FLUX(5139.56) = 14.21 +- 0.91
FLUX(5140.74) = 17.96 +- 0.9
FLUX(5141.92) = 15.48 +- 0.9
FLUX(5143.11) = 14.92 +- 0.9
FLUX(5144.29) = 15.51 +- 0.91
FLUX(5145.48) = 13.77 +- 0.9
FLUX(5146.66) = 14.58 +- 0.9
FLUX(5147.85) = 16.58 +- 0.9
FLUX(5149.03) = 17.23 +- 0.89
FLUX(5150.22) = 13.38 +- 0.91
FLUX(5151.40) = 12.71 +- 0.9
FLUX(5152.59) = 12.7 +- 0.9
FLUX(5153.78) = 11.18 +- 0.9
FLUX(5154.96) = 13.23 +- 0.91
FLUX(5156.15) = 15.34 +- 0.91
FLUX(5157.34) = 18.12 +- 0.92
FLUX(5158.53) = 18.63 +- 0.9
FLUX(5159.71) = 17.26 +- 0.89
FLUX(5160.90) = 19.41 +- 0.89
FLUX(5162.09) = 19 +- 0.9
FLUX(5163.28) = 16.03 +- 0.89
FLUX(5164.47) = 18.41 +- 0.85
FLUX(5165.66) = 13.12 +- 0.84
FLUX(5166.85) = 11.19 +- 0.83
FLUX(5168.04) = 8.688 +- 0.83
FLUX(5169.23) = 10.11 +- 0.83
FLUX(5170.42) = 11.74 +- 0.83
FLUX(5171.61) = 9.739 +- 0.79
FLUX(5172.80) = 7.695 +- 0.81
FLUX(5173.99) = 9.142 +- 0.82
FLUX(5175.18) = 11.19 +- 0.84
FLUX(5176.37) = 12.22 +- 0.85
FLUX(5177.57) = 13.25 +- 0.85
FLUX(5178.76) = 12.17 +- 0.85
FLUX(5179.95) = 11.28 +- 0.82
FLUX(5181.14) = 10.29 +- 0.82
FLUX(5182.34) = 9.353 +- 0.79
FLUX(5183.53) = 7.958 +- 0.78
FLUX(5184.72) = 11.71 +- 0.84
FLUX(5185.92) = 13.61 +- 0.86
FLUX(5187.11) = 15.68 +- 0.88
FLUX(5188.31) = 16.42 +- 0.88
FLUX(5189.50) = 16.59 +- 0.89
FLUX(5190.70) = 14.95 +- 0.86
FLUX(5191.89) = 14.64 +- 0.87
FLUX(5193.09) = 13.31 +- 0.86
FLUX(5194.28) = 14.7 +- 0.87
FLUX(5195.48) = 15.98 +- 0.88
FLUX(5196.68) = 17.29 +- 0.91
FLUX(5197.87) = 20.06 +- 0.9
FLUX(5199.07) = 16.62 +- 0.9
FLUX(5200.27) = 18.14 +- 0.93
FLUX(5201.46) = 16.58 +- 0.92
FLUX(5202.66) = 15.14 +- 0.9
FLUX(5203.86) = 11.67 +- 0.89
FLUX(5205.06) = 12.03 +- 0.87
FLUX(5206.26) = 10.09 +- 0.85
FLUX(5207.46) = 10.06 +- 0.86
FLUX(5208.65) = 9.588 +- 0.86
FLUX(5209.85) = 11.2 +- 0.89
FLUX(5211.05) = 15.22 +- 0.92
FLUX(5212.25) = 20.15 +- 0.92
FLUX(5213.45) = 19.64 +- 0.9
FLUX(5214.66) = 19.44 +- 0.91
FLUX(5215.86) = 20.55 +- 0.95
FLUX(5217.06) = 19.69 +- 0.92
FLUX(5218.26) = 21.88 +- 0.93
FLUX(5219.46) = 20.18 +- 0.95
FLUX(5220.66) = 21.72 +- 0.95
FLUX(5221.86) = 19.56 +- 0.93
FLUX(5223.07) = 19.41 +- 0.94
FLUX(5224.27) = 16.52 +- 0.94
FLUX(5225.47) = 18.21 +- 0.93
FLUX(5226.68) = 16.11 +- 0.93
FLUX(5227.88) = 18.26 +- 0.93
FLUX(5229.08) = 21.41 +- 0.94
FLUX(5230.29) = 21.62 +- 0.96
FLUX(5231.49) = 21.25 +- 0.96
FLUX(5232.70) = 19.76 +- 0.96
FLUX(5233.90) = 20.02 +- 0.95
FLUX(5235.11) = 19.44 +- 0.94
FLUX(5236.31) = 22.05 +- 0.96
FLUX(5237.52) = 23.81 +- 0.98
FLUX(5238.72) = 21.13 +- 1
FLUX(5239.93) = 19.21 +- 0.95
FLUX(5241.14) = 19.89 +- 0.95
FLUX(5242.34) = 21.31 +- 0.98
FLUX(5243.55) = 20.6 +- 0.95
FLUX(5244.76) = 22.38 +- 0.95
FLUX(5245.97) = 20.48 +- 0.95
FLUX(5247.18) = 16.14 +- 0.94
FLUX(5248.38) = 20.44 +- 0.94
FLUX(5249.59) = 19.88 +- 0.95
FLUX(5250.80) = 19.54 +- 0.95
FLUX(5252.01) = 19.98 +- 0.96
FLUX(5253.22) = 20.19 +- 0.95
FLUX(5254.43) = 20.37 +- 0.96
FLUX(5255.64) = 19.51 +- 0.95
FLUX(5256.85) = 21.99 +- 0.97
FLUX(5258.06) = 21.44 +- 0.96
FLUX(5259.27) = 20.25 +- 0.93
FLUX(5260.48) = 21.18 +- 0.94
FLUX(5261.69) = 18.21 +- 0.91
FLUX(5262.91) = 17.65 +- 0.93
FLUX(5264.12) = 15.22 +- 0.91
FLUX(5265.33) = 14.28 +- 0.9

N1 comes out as -5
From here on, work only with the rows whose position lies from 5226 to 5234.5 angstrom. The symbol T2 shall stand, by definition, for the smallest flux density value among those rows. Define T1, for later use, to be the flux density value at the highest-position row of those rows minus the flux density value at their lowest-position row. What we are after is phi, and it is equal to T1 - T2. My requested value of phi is -12.2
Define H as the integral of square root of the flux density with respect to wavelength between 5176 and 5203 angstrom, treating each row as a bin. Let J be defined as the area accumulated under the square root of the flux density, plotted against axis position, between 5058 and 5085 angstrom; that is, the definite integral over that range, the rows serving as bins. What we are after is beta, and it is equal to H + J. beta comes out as 205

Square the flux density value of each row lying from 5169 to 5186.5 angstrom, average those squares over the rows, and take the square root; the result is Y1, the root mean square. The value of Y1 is 10.9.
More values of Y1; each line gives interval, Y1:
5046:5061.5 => 15.7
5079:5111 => 14.6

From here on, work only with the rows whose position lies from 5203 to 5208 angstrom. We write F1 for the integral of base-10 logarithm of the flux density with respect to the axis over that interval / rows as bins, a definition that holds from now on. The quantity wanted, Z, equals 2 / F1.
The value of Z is 0.38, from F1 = 5.2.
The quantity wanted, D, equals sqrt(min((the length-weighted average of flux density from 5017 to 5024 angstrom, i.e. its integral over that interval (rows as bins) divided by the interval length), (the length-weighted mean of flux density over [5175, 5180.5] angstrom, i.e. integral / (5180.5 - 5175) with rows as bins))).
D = 3.48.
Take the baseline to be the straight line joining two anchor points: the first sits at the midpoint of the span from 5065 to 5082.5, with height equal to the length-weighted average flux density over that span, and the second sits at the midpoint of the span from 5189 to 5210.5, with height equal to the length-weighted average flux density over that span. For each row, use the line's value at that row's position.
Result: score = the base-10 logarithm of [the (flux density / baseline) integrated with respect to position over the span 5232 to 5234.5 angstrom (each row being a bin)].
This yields 0.54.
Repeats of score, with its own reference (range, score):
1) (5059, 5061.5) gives 0.44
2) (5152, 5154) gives 0.22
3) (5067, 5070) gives 0.47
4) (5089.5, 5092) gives 0.38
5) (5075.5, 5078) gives 0.42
